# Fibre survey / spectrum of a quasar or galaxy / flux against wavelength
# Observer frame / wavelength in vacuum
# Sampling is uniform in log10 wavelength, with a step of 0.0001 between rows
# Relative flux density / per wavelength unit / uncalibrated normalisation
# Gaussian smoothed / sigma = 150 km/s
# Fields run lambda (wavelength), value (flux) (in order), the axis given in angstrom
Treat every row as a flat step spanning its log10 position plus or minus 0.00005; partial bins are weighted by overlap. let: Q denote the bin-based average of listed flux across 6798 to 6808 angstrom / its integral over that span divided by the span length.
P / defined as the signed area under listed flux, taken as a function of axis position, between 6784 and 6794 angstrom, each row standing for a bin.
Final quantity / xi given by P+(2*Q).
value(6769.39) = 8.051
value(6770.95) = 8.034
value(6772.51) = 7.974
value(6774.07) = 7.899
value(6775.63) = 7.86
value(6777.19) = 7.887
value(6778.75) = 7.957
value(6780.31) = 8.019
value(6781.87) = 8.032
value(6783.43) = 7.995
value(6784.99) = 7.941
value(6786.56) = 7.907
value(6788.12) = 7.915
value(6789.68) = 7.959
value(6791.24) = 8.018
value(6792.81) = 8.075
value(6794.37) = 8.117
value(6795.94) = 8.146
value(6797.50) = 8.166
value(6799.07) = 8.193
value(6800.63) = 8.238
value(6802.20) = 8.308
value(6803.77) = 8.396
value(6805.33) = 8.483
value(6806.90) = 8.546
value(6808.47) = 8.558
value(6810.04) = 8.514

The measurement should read 96.5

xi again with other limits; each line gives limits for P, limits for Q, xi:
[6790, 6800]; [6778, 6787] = 97.1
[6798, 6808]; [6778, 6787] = 99.5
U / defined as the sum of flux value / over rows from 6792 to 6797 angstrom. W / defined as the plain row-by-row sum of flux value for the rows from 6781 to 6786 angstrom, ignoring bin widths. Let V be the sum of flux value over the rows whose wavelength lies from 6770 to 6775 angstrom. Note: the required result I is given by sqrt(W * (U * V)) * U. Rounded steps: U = 24.3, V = 23.9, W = 24.0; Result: 2874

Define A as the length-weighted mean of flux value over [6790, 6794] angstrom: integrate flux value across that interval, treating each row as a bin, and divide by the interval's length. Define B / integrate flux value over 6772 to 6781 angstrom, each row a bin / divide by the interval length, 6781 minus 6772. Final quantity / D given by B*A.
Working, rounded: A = 8.05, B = 7.93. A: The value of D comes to 63.8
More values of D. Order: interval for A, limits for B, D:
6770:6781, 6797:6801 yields 65.2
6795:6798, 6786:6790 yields 64.7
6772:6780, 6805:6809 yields 67.5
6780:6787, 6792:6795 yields 64.5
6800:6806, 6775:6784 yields 66.5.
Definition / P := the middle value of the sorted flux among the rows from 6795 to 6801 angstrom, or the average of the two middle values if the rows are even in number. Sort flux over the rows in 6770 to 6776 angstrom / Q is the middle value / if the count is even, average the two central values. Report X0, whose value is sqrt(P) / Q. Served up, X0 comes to 0.360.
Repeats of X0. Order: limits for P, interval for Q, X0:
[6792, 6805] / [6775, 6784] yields 0.359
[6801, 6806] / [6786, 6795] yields 0.363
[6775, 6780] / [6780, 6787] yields 0.351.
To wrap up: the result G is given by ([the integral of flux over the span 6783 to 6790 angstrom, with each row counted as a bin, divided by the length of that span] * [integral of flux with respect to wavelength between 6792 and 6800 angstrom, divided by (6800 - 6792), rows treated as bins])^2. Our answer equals 4178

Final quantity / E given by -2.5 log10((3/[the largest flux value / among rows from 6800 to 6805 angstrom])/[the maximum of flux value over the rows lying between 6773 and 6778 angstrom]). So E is 3.36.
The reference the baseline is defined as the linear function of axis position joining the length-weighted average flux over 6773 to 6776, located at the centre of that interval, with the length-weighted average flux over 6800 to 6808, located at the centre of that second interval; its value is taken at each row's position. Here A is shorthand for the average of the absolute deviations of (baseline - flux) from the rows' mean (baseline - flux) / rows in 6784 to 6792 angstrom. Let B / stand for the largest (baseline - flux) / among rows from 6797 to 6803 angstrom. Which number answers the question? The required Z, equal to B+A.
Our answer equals 0.14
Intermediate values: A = 0.025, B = 0.12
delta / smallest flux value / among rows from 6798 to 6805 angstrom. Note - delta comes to 8.193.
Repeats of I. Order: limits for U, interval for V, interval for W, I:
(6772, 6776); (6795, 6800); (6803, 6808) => 2886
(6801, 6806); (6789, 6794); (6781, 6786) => 3035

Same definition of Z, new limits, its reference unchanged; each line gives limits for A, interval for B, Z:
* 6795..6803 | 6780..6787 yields 0.21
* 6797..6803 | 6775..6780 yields 0.07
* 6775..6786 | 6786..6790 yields 0.25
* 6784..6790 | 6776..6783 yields 0.07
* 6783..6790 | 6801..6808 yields 0.11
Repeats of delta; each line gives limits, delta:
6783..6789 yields 7.907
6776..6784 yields 7.887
